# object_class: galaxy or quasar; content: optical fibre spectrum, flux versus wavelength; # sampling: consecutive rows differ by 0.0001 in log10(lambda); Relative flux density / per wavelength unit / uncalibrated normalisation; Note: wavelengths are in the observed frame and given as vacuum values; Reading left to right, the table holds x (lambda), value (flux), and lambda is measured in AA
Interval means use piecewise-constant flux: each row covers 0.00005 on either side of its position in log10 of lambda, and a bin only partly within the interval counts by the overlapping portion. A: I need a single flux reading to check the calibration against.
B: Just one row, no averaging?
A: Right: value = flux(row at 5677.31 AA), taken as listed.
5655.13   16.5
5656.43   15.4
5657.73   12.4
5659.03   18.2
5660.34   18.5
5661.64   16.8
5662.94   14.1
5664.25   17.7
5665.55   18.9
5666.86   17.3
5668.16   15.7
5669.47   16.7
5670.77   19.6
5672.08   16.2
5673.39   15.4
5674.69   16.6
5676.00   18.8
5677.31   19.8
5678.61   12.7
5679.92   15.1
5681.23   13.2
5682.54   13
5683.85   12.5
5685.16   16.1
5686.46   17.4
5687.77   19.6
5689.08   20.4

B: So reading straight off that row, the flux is 19.8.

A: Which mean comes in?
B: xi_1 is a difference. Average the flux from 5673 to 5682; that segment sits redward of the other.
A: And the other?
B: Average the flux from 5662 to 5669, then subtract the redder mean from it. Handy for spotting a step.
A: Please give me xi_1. 0.8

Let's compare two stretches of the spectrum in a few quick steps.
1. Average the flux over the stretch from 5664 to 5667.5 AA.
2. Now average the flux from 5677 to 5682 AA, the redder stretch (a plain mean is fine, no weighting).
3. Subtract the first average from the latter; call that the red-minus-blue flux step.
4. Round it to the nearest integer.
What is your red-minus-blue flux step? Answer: -3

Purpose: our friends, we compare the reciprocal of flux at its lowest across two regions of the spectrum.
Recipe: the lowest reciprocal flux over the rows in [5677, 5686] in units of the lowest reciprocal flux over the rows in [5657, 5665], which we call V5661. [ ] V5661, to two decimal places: 0.93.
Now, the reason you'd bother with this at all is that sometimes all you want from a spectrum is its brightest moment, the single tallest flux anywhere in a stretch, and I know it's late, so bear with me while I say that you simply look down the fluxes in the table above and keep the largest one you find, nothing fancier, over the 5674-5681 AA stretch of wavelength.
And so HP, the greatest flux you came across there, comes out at 19.8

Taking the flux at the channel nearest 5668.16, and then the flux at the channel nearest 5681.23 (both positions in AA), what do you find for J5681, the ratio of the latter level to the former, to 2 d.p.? 0.84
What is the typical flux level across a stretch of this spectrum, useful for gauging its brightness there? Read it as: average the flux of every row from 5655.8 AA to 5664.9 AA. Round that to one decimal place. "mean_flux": 16.2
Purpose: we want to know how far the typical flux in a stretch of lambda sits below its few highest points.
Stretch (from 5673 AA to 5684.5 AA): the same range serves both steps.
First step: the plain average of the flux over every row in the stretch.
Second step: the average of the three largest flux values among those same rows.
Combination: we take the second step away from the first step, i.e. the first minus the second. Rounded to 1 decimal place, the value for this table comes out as -3.2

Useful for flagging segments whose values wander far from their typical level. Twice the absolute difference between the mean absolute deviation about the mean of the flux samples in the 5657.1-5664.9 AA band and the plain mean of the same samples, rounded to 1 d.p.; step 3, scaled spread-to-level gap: 28.5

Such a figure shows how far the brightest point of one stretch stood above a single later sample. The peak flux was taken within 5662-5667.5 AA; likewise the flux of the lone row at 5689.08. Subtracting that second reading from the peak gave -1.5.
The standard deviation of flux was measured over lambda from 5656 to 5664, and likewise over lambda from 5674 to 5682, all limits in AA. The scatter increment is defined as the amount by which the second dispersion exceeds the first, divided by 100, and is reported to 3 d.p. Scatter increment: 0.005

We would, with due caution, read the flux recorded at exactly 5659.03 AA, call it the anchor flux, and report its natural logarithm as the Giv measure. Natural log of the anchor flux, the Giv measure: 2.90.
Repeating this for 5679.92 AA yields 2.71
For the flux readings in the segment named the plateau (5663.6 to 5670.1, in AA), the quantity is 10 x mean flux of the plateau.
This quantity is 173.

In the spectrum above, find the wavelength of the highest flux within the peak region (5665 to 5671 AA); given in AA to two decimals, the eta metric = 5670.77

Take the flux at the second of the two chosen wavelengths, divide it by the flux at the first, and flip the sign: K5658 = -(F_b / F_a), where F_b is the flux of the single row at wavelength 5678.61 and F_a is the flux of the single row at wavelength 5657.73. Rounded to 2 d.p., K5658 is -1.02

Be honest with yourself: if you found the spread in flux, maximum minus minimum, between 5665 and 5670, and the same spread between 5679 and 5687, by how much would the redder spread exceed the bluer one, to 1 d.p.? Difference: 1.7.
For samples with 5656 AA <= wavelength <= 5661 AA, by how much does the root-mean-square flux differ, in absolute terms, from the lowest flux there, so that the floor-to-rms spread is 3.9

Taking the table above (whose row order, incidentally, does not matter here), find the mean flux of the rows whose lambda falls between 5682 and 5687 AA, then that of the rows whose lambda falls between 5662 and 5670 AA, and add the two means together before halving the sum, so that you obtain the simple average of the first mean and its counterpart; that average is 15.7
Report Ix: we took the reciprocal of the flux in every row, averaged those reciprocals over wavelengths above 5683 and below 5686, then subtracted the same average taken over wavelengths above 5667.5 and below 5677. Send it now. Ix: 0.012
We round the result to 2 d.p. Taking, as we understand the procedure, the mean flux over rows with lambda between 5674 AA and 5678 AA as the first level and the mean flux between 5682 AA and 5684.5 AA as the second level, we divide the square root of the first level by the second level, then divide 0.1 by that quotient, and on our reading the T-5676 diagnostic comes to 0.30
